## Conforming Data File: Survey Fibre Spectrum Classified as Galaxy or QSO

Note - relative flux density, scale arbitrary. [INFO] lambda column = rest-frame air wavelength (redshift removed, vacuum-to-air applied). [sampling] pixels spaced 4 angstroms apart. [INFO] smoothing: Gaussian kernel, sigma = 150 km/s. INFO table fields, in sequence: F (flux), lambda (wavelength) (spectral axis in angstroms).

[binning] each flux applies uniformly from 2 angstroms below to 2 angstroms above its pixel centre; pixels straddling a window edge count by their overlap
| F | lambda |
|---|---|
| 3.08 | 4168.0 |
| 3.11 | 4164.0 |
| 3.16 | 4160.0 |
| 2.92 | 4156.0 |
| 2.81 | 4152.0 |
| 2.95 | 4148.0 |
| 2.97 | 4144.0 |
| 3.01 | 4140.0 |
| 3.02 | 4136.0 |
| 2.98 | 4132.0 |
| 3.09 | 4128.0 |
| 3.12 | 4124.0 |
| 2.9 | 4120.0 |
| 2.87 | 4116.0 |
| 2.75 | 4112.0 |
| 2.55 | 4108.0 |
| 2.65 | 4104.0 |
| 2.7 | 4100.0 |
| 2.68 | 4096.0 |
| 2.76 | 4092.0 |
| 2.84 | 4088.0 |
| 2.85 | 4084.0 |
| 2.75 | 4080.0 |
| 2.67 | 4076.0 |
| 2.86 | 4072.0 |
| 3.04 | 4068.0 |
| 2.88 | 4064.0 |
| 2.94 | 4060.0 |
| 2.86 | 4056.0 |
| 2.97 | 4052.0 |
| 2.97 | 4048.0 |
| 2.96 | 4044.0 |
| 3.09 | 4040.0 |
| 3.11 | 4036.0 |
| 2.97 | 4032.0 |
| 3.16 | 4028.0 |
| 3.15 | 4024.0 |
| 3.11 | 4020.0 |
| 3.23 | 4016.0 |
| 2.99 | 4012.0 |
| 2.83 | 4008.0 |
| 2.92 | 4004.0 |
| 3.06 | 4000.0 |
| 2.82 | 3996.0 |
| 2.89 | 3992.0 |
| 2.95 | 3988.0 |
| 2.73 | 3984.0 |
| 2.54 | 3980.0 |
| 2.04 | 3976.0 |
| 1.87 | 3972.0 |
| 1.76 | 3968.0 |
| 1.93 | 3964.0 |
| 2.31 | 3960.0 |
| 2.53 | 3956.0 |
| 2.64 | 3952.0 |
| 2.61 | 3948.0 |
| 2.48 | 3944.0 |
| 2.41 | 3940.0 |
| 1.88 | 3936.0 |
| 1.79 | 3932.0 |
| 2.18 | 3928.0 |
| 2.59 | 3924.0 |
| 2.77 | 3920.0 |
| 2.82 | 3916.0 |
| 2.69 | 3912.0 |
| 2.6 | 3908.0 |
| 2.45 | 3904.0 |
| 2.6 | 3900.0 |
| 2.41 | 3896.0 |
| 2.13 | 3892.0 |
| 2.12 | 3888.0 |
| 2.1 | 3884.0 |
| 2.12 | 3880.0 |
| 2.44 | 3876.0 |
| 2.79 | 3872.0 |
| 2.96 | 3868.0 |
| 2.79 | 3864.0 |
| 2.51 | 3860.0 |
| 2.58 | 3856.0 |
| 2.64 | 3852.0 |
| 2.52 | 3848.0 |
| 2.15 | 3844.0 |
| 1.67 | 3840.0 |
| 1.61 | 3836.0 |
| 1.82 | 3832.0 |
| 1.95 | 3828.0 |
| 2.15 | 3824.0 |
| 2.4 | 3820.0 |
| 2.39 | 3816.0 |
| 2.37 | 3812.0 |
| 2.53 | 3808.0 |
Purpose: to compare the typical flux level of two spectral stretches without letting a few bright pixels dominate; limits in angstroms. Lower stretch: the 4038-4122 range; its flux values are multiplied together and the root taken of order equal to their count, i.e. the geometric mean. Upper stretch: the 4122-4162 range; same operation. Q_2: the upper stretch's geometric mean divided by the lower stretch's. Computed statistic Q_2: 1.06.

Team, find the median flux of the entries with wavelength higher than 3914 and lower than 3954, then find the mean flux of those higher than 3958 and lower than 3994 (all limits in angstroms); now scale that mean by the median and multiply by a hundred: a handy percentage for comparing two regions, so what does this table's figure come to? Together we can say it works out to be 92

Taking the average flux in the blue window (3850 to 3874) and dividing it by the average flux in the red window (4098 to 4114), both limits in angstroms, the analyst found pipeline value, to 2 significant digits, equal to 1.0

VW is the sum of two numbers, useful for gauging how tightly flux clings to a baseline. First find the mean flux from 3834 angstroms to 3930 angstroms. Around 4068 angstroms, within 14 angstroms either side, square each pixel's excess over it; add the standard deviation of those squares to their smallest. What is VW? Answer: 0.16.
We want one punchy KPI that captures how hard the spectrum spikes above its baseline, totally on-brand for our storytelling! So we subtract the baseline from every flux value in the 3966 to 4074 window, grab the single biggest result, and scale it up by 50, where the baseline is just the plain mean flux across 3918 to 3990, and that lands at 45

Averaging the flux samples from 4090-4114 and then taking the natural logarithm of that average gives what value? 1.0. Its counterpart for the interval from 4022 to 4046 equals 1.1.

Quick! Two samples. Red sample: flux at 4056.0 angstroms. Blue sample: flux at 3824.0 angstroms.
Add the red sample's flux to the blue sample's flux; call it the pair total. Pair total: 5.0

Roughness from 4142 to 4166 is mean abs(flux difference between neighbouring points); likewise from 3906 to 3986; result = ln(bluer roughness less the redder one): -2.34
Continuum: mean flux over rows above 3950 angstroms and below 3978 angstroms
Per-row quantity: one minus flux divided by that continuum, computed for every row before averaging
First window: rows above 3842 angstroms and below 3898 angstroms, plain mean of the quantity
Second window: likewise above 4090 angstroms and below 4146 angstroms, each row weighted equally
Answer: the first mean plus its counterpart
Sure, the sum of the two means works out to -0.464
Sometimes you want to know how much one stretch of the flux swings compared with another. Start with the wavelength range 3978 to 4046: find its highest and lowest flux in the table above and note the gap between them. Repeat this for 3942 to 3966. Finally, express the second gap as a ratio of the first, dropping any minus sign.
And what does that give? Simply 1.0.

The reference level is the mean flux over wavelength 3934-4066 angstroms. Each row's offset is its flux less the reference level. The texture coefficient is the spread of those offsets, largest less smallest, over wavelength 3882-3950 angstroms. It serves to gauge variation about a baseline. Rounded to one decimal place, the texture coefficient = 1.0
